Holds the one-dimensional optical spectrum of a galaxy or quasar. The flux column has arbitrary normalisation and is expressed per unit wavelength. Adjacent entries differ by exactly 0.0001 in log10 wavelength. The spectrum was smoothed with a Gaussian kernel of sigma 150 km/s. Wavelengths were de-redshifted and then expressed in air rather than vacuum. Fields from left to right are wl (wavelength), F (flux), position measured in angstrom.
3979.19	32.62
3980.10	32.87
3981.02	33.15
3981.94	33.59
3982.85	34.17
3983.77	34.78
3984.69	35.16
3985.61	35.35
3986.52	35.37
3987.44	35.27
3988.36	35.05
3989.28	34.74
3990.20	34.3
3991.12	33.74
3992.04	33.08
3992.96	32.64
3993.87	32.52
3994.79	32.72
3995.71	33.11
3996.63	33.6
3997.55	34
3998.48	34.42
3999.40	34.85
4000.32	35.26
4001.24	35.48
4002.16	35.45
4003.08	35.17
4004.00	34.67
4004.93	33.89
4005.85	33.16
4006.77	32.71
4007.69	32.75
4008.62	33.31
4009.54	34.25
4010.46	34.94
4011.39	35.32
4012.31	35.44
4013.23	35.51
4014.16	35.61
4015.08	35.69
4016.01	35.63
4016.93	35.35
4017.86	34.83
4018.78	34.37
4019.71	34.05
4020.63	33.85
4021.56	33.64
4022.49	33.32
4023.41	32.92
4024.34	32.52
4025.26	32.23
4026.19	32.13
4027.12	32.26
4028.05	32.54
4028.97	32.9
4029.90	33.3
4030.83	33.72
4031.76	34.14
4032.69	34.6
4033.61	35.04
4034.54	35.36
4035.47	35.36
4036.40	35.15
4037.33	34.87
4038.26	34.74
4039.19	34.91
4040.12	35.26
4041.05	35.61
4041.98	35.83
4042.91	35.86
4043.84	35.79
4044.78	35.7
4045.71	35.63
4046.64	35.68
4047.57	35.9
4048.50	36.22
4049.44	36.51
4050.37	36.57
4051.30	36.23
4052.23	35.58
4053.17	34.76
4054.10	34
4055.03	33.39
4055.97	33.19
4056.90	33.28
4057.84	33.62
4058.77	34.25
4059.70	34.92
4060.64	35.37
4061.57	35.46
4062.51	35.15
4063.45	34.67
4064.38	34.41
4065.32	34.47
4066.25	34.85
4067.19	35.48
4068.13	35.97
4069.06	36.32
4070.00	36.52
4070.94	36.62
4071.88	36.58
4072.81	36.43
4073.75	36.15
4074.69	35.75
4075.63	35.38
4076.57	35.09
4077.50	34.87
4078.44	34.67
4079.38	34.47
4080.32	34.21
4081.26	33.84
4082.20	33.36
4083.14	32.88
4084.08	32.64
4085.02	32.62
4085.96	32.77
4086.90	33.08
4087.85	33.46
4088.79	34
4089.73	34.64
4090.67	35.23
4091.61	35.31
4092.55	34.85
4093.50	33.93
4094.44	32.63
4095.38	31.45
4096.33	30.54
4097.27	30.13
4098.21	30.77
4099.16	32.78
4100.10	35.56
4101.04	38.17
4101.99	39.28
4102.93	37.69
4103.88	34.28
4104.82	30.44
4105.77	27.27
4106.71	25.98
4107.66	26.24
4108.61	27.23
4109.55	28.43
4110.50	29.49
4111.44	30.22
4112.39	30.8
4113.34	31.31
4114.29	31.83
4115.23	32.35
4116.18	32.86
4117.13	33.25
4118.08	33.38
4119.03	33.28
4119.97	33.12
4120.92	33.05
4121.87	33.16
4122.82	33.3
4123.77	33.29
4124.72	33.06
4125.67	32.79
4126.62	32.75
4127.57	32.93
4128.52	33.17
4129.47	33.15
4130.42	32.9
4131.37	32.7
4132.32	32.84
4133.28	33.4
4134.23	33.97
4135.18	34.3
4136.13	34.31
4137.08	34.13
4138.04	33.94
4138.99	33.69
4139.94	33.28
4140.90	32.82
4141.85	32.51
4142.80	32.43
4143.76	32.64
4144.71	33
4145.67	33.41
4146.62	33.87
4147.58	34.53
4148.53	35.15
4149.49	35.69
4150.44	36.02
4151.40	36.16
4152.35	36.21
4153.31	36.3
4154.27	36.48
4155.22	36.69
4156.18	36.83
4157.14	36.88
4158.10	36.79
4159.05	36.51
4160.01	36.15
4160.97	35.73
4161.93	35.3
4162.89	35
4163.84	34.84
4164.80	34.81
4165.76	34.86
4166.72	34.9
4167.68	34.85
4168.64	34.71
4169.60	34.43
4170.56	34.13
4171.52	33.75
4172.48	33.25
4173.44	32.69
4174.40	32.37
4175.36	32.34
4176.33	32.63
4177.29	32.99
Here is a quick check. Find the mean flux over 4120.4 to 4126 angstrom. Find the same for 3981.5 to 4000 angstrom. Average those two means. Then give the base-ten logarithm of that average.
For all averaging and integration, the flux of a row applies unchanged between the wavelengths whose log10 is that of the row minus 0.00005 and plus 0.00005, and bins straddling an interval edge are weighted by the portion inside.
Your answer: 1.53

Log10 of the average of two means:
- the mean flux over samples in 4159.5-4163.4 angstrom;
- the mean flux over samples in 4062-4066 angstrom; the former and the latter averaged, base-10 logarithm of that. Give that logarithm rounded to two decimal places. 1.55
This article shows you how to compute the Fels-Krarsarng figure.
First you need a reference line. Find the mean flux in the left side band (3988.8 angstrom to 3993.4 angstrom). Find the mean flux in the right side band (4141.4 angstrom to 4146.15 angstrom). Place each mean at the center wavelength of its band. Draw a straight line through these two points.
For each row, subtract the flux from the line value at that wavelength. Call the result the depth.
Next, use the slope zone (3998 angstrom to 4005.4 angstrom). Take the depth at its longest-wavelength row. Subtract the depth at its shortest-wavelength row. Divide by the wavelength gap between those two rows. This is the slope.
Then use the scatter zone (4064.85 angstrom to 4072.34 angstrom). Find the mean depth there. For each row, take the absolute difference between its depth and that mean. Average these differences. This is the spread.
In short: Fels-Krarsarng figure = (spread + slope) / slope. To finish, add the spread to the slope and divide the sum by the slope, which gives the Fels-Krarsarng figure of 10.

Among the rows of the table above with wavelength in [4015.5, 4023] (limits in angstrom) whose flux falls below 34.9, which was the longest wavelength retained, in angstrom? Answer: 4022.49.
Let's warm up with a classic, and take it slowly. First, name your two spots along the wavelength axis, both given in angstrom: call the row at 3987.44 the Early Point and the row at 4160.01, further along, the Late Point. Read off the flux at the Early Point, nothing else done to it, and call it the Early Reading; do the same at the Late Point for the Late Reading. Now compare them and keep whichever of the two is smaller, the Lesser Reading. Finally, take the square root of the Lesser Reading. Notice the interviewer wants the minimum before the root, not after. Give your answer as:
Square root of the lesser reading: 5.9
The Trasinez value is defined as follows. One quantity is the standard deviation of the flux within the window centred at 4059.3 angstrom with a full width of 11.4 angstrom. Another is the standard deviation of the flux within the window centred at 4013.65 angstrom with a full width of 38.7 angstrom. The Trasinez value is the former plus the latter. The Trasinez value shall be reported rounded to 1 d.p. 1.9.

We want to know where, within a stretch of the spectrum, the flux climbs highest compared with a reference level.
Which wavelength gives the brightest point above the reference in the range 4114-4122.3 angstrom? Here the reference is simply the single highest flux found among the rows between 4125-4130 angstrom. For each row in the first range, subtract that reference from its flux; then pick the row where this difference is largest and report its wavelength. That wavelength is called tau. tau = 4118.08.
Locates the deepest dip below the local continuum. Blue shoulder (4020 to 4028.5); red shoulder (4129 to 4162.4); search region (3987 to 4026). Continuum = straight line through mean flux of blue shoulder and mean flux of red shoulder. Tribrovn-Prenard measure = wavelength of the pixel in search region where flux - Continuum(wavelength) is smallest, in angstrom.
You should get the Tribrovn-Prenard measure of 4025.26 angstrom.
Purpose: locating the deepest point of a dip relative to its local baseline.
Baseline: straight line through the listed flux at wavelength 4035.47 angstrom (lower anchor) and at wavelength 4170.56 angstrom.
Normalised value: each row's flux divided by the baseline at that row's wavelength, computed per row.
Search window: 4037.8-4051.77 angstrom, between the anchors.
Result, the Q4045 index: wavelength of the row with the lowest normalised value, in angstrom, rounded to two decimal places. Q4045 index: 4038.26 angstrom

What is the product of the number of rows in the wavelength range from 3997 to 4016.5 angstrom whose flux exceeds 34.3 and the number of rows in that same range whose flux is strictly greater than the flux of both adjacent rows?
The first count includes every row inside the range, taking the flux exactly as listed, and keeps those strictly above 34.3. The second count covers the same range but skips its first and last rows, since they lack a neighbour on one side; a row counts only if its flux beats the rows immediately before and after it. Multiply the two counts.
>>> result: 28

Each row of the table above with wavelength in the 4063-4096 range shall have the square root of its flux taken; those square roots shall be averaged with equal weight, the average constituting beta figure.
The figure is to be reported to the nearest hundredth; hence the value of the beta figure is 5.88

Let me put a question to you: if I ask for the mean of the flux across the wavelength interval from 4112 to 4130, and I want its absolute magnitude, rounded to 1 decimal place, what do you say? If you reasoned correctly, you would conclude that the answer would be 32.8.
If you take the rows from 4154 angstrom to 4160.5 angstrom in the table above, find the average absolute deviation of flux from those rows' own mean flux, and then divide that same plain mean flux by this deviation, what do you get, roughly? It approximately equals 179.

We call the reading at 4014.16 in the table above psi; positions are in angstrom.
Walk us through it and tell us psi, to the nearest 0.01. 35.61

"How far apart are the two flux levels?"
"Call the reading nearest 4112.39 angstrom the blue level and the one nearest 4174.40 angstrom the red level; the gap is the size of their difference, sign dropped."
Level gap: 1.6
